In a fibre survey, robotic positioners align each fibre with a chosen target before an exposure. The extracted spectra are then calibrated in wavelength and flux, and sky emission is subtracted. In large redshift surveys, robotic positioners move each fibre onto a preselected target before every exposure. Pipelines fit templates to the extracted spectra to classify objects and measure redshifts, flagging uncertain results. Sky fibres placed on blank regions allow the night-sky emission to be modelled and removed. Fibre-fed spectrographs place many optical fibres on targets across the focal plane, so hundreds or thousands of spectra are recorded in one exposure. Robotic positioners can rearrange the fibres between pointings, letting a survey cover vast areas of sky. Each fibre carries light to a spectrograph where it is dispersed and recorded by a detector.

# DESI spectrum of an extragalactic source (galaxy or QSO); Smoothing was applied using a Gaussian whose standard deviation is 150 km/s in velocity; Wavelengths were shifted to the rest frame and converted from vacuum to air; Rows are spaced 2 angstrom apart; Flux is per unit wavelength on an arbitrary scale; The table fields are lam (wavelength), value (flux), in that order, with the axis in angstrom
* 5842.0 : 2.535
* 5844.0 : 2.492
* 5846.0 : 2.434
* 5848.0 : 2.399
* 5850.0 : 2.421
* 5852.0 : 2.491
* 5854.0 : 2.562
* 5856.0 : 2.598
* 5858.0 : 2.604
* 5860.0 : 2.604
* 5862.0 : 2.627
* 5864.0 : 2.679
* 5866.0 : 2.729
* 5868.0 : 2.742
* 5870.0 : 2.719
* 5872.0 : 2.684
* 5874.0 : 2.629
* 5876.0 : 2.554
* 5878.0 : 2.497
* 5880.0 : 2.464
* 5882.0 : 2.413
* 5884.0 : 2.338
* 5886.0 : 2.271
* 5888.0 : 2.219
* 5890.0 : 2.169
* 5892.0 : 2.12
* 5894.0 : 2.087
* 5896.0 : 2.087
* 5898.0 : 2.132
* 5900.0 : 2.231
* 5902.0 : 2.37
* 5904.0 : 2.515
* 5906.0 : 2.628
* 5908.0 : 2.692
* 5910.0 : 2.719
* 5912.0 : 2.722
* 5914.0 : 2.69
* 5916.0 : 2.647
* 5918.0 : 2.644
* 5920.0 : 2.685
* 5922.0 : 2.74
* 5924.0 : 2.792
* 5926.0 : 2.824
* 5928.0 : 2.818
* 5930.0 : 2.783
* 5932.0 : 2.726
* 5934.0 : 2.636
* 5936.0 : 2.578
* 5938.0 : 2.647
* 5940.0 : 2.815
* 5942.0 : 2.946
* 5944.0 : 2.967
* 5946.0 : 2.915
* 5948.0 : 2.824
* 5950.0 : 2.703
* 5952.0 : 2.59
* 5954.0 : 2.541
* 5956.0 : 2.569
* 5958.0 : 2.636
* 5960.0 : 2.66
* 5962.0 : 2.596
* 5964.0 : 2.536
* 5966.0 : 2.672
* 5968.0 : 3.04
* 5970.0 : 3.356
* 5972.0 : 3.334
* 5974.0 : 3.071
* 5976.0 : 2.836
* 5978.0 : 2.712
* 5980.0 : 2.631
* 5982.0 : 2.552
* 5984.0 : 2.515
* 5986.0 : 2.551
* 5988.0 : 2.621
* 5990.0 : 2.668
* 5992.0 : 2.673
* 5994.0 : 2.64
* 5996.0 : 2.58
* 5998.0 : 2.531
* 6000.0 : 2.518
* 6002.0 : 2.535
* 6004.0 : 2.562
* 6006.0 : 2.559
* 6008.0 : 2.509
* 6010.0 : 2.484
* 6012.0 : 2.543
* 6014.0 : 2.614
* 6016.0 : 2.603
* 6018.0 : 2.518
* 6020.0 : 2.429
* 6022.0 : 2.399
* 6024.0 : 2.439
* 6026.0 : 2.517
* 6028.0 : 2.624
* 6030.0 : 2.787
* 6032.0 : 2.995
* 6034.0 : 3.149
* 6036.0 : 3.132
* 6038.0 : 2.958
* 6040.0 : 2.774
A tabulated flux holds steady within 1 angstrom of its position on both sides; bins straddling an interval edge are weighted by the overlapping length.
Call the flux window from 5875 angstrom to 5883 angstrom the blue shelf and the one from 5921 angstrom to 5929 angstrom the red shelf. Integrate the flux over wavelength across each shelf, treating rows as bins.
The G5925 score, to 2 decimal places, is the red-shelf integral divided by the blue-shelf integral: 1.13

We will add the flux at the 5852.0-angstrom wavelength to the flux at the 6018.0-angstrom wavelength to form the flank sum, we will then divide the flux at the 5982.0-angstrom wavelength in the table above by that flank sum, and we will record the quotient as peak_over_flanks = 0.509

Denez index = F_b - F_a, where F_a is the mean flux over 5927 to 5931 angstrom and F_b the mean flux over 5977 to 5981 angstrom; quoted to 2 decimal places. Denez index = -0.13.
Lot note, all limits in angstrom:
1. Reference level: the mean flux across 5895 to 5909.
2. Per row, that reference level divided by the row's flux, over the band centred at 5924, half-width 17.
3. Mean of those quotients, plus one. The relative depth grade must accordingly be 1.88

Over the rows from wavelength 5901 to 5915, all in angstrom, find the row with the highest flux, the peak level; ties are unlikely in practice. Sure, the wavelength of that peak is 5912.0 angstrom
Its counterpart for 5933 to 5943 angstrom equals 5942.0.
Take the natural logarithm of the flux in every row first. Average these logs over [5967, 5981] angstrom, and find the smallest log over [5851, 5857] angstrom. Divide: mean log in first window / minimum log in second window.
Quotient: 1.20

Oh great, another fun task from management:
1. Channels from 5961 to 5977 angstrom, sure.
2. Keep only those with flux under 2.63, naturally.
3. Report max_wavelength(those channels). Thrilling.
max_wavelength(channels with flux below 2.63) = 5964.0 angstrom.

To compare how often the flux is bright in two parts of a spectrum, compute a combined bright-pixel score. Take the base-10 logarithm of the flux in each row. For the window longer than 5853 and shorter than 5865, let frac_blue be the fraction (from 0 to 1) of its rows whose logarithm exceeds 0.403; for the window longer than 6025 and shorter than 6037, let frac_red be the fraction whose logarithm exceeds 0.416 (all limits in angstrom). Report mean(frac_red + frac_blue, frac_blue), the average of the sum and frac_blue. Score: 1.4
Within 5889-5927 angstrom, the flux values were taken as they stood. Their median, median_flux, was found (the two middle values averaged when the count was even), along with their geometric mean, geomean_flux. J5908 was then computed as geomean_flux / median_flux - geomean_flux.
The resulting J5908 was -1.55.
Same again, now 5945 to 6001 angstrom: -1.68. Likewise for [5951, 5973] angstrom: -1.71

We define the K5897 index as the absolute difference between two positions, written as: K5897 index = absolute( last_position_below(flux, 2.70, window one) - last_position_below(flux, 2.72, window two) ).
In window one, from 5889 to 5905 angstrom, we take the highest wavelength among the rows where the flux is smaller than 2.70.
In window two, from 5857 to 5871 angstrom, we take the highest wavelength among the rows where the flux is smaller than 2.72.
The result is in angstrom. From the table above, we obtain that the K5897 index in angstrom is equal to 34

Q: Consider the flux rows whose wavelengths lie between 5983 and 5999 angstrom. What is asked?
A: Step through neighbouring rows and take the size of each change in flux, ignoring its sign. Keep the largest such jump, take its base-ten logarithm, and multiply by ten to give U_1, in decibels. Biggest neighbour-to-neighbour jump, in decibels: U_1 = -12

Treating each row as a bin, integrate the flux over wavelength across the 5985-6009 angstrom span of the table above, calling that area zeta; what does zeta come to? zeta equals 62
